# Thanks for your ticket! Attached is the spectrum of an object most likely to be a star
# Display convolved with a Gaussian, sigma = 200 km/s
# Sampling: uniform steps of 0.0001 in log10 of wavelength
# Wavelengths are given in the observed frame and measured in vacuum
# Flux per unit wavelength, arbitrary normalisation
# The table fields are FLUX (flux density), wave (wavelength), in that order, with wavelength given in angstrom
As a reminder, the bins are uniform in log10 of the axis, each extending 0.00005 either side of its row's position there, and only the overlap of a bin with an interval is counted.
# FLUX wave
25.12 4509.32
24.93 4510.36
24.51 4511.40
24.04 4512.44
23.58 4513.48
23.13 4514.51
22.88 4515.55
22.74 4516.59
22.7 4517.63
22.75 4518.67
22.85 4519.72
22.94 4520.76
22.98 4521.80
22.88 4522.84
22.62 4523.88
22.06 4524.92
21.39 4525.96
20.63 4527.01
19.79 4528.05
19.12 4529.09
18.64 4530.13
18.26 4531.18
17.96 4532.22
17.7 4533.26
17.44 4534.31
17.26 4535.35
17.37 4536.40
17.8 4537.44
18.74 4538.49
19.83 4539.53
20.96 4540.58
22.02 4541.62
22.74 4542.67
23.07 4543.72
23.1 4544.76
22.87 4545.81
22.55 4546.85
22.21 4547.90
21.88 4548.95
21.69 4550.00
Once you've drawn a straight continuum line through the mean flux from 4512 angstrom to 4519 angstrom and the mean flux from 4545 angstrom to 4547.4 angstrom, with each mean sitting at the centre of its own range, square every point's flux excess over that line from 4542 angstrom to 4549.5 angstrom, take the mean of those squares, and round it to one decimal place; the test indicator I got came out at 0.2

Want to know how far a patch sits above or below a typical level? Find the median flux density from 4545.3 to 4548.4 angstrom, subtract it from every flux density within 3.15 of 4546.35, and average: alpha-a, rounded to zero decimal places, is 0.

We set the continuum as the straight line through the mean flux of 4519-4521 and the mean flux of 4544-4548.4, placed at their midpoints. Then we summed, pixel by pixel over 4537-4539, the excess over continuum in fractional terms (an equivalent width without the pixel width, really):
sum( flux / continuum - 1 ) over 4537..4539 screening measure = -0.39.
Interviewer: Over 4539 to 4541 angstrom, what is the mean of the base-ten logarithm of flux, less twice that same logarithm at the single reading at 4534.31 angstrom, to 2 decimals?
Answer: -1.17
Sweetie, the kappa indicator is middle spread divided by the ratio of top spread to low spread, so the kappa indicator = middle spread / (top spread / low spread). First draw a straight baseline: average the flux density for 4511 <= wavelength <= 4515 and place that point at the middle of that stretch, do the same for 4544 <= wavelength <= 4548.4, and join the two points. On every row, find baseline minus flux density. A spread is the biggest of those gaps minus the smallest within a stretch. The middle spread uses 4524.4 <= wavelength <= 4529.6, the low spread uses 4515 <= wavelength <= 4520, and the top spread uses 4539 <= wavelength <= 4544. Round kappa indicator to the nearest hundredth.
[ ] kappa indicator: 0.18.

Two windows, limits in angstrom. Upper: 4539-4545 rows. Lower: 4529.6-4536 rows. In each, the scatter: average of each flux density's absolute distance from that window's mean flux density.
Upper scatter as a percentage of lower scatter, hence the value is 253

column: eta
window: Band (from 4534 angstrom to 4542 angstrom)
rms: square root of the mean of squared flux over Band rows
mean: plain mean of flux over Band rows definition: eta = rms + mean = 37.9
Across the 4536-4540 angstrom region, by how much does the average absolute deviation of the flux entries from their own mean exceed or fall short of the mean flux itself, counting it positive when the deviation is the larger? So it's -17.6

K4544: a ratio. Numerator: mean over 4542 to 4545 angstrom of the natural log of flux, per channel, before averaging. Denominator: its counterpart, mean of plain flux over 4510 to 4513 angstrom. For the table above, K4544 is 0.128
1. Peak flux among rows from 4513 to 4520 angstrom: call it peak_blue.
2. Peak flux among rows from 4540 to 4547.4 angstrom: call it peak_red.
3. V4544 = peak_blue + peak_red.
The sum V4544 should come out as 46.7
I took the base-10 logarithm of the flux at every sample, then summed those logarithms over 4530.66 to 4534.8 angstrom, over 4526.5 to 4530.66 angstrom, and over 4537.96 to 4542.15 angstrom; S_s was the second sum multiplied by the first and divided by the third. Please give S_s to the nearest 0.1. 4.9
